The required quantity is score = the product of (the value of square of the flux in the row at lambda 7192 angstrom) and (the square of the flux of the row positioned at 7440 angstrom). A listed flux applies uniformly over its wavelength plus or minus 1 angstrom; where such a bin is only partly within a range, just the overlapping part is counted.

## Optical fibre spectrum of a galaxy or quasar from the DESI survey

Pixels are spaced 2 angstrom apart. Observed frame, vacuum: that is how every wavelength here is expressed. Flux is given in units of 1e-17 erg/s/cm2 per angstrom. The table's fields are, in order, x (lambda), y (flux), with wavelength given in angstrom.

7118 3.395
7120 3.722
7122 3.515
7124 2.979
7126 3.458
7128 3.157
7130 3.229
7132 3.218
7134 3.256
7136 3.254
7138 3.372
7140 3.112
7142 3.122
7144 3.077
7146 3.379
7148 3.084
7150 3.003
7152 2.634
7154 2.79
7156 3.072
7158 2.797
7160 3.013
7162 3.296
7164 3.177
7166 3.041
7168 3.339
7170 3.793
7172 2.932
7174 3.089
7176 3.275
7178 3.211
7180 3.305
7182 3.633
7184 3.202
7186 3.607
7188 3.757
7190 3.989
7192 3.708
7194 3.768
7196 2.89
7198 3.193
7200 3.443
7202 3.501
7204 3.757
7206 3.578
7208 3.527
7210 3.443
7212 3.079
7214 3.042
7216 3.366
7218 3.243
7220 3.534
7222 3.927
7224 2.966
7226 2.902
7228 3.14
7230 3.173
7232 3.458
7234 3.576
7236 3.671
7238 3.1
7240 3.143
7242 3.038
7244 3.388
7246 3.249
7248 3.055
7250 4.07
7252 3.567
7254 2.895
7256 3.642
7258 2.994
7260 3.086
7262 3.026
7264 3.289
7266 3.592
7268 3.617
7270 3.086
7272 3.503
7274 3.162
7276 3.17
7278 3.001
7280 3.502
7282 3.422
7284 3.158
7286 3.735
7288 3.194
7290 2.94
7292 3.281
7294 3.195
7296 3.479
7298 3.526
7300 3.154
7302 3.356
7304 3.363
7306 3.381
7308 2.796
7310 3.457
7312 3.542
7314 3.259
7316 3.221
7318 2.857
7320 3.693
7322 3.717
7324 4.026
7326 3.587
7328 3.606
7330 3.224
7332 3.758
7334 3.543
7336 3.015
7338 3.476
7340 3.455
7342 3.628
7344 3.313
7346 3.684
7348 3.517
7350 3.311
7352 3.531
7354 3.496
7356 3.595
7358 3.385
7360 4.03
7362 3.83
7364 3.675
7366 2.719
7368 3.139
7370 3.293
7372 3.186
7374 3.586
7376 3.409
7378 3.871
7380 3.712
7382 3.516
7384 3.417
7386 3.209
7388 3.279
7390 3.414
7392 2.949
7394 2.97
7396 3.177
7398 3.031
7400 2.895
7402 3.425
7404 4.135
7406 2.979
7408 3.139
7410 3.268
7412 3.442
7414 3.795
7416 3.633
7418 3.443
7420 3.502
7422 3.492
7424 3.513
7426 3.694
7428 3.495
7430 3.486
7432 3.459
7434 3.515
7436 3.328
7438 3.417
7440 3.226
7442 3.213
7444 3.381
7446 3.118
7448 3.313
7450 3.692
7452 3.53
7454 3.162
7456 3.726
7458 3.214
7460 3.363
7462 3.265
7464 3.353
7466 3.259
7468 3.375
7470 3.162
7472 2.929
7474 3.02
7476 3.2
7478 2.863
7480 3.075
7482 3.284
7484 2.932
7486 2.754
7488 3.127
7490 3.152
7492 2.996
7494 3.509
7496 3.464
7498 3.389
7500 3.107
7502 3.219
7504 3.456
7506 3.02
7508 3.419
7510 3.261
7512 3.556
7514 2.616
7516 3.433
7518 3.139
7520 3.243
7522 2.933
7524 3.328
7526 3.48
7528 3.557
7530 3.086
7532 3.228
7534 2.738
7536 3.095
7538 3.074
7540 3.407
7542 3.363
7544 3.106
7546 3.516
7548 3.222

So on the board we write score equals 143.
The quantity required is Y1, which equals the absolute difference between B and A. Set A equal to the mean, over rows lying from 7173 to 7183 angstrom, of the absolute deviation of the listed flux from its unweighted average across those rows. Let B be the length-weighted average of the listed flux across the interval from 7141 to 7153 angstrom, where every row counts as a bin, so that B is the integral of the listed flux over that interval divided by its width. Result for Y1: 2.92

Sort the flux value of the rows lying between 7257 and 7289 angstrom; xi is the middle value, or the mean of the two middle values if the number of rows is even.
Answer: 3.18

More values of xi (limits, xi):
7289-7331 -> 3.36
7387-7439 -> 3.43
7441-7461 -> 3.34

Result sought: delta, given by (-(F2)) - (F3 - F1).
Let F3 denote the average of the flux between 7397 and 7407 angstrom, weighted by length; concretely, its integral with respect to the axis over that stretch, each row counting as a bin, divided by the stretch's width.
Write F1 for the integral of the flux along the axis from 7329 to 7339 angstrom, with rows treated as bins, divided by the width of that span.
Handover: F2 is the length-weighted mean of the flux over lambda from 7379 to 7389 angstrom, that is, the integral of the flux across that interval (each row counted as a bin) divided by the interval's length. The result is -3.32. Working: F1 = 3.40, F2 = 3.43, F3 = 3.29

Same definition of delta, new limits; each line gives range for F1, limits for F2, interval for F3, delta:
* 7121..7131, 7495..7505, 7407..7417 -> -3.51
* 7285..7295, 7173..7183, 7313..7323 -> -3.38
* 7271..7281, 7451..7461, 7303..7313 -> -3.44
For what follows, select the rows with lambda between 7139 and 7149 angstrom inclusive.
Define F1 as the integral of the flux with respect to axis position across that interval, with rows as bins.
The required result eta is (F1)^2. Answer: 995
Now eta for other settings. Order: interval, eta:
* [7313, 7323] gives 1122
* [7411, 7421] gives 1269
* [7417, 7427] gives 1245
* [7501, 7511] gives 1073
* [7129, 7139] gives 1067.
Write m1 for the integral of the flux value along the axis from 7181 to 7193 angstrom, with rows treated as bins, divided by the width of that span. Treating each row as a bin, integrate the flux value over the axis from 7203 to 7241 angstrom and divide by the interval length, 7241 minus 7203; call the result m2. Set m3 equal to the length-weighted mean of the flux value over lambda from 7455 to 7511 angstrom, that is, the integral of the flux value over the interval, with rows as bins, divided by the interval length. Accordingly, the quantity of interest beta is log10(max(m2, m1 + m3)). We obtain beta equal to 0.836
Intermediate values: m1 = 3.65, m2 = 3.349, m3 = 3.21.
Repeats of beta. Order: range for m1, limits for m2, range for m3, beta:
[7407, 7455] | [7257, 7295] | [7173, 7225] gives 0.836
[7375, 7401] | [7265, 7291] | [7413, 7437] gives 0.834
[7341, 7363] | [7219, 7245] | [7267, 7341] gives 0.841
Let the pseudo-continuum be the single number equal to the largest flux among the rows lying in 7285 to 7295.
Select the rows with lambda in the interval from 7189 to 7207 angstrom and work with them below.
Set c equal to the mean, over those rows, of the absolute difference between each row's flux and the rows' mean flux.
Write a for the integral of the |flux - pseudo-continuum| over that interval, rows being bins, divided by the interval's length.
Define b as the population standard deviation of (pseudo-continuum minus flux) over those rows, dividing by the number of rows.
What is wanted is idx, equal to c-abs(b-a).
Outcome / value 0.20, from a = 0.27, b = 0.31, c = 0.25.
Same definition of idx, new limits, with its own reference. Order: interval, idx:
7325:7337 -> 0.19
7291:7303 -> -0.14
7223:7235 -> -0.08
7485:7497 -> -0.09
